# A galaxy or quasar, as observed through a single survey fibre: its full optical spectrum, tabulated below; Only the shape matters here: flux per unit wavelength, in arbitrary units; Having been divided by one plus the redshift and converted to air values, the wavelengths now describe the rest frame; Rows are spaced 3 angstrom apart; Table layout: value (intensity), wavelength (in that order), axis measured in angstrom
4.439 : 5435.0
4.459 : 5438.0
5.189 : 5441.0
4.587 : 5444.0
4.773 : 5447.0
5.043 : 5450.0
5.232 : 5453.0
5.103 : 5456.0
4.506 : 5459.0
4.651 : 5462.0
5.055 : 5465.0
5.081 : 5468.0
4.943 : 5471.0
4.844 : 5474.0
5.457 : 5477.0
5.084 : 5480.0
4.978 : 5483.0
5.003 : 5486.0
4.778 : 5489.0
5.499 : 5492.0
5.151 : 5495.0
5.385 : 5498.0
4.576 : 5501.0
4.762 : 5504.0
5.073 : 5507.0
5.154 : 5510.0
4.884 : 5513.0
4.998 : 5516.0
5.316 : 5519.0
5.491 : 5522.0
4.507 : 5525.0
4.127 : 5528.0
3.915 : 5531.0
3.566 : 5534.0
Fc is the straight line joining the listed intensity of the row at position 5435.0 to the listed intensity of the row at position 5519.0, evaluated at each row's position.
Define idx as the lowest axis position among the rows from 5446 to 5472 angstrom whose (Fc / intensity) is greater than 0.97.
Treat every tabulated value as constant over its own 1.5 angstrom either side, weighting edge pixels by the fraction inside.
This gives 5459.0 angstrom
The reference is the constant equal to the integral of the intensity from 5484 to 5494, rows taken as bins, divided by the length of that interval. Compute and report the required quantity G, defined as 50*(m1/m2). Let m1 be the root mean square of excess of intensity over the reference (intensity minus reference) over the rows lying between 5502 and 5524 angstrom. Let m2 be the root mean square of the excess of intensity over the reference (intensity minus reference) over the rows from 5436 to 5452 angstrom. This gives 30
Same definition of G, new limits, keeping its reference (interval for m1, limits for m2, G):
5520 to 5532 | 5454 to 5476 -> 141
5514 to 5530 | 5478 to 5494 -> 114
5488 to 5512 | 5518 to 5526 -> 35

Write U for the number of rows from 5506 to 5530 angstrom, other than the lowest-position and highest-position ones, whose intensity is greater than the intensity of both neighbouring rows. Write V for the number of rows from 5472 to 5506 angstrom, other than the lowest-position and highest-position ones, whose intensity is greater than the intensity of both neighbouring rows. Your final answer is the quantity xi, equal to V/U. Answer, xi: 2.0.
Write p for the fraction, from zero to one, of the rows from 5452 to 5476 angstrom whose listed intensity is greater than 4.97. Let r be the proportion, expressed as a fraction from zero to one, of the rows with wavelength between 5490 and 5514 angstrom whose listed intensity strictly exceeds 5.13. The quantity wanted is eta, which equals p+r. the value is 1.00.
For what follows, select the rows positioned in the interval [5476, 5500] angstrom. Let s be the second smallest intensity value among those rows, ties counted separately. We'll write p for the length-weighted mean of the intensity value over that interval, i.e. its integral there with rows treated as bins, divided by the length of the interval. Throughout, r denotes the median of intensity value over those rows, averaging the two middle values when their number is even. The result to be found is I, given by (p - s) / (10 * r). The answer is 0.0033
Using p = 5.15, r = 5.12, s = 4.978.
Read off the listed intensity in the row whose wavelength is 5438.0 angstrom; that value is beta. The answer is 4.459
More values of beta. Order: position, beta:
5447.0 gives 4.773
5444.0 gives 4.587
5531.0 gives 3.915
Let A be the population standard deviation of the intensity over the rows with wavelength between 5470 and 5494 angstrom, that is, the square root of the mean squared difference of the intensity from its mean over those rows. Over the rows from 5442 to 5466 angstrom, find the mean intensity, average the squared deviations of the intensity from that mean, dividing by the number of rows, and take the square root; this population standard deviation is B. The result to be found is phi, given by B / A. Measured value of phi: 1.02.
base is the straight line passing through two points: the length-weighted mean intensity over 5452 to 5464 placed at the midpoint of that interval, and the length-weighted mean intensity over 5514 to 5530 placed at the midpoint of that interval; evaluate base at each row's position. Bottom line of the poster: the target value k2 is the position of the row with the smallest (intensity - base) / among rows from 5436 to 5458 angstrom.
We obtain 5438.0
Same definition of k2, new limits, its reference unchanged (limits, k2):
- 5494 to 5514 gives 5501.0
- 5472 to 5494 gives 5489.0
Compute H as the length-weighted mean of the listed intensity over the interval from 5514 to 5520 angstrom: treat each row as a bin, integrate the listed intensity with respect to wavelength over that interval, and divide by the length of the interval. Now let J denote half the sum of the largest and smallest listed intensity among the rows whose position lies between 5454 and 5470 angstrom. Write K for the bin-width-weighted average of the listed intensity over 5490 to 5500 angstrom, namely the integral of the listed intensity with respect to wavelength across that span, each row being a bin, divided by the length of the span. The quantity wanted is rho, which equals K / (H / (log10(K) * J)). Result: 3.58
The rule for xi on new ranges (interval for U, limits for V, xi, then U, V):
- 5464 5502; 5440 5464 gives 0.2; 5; 1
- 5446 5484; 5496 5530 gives 0.7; 3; 2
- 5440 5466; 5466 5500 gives 3.0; 1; 3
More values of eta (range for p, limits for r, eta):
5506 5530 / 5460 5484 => 0.75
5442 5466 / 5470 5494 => 0.75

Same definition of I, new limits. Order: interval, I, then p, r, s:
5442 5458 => 0.0033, 4.94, 5.04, 4.773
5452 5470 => 0.0055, 4.93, 5.07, 4.651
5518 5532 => 0.0122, 4.68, 4.51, 4.127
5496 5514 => 0.0044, 4.98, 4.98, 4.762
